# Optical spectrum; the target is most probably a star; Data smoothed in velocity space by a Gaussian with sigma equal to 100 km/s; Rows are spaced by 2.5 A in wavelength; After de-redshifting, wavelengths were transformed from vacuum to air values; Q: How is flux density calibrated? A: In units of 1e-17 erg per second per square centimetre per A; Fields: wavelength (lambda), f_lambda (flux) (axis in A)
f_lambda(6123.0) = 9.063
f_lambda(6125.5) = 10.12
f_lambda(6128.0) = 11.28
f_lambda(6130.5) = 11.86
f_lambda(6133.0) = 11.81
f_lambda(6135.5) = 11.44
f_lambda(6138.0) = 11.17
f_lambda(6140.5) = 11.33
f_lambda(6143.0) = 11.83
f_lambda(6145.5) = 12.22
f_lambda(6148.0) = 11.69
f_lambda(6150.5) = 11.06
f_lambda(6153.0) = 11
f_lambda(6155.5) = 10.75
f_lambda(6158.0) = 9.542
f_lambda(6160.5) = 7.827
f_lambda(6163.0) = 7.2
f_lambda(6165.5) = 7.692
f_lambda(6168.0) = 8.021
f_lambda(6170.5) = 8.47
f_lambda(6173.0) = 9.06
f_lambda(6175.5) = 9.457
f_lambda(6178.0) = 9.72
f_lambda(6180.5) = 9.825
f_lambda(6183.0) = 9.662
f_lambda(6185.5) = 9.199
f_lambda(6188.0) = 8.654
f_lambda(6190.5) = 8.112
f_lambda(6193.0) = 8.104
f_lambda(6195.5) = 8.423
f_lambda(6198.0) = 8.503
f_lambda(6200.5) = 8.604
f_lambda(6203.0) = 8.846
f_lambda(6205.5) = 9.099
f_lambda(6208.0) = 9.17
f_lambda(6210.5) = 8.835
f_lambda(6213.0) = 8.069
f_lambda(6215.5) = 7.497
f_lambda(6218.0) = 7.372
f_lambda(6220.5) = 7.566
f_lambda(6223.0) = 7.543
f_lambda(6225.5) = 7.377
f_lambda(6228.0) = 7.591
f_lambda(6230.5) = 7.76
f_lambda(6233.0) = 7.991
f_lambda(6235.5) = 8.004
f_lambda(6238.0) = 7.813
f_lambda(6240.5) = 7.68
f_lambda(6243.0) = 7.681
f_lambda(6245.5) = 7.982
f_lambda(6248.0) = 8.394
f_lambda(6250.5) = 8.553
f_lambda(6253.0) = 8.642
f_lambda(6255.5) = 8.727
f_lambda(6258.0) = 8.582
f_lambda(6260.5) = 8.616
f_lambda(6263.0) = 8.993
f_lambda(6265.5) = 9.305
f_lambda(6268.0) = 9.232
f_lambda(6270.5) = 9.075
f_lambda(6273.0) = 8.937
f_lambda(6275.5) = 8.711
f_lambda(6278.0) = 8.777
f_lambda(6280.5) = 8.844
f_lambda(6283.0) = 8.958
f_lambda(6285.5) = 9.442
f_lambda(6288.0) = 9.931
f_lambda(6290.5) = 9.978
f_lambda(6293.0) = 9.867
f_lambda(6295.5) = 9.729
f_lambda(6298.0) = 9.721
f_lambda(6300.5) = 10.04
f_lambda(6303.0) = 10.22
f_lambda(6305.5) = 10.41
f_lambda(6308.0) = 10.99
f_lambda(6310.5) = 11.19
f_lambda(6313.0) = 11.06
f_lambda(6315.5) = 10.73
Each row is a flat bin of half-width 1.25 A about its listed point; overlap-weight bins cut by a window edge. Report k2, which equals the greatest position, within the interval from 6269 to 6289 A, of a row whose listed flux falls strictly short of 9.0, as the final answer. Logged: 6283.0 A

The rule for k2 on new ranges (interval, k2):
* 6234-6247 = 6245.5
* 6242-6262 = 6260.5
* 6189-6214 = 6213.0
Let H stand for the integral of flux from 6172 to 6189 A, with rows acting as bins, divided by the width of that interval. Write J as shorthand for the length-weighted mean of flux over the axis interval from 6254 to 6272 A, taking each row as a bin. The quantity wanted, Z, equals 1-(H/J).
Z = -0.05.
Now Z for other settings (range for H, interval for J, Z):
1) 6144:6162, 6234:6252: -0.32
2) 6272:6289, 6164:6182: -0.02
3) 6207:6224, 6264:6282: 0.11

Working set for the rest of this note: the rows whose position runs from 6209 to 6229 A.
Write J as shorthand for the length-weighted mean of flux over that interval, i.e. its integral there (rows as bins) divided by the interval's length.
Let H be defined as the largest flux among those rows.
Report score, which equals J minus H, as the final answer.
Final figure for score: -1.08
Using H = 8.835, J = 7.8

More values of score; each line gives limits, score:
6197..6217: -0.61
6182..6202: -1.01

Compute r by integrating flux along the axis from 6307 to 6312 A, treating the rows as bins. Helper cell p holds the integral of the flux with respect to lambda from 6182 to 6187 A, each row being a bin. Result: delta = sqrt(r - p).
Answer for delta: 2.9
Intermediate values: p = 46.9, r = 55.5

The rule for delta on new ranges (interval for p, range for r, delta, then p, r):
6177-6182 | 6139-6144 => 3.0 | 48.8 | 57.7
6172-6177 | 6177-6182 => 1.5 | 46.5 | 48.8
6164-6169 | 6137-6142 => 4.2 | 39.1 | 56.4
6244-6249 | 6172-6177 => 2.4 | 40.8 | 46.5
